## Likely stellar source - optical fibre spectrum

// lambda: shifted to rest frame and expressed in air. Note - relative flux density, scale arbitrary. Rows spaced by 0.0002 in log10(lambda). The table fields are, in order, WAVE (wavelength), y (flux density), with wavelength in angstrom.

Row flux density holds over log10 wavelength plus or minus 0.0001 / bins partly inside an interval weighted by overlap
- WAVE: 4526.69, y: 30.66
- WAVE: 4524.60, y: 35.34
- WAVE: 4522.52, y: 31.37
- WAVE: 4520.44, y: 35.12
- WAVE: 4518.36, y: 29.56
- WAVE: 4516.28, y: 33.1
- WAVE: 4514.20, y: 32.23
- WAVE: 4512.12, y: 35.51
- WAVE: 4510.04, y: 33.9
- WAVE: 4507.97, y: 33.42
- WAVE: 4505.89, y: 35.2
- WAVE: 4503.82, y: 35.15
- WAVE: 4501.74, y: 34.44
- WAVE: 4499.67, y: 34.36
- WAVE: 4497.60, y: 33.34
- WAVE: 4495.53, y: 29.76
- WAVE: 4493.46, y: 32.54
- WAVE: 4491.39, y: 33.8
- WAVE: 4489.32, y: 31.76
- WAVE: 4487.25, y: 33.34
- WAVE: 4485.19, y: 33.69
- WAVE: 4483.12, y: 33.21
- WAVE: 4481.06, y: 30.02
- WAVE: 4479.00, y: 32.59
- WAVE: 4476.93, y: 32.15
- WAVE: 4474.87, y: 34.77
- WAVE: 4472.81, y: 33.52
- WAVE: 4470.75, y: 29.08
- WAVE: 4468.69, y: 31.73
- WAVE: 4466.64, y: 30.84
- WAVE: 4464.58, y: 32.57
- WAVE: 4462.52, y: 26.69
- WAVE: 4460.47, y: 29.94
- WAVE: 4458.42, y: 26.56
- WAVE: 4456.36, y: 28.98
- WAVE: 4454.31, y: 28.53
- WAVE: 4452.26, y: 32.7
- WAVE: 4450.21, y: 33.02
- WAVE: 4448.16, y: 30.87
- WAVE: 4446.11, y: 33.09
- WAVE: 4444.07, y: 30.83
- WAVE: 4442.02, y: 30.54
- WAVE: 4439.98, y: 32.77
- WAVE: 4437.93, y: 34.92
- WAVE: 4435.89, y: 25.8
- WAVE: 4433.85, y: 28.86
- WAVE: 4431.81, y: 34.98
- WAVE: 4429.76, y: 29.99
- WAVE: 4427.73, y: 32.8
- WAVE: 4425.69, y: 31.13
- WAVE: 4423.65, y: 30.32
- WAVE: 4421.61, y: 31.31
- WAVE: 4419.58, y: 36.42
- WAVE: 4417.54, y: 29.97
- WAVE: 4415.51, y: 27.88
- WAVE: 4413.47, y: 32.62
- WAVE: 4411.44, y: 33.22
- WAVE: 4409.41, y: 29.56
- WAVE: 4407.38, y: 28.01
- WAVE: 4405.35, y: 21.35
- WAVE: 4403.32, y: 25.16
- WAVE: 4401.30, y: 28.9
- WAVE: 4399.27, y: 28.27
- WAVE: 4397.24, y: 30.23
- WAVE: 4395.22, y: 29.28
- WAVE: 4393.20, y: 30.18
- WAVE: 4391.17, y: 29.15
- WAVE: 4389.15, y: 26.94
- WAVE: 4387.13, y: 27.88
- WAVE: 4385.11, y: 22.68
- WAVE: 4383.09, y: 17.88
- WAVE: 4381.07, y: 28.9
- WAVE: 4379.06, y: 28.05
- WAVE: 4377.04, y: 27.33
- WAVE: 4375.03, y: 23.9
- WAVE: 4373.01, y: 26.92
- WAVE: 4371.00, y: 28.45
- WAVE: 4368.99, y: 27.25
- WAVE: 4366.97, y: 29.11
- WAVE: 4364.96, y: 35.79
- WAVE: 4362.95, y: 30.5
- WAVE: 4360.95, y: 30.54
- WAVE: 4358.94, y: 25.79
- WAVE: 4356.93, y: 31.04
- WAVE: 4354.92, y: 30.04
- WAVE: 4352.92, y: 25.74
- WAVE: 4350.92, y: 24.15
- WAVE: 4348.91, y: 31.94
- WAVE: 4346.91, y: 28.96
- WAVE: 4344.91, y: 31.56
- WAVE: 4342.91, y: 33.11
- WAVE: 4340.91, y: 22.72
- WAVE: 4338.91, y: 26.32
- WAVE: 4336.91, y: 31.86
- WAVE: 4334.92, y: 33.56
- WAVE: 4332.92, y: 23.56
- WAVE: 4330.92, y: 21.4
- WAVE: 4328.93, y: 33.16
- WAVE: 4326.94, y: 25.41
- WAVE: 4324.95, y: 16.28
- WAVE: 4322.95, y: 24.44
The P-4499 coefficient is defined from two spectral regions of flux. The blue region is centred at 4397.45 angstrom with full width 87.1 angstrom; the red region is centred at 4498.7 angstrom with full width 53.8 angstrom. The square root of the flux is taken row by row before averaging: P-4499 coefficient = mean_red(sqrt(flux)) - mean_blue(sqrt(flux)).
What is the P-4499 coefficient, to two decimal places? 0.37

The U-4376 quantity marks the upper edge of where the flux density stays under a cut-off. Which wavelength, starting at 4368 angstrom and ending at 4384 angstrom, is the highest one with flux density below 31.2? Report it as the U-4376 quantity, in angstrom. 4383.09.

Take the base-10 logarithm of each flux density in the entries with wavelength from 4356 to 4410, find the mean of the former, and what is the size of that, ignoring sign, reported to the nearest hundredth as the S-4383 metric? 1.44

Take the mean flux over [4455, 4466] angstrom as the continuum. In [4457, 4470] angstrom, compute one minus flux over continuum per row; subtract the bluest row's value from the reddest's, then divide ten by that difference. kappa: -56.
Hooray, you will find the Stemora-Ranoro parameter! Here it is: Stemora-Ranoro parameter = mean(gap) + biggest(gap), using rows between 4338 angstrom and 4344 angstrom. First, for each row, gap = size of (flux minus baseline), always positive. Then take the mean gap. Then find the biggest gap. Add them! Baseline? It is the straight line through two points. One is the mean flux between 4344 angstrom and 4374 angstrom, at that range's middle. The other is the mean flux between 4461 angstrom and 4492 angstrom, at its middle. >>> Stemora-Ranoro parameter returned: 10.3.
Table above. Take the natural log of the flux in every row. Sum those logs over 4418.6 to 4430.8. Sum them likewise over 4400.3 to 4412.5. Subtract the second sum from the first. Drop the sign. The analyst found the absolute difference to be 0.9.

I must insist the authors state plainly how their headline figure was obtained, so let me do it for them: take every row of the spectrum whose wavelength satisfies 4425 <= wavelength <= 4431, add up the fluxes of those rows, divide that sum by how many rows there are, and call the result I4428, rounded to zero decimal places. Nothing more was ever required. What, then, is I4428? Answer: 31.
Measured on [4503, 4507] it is 35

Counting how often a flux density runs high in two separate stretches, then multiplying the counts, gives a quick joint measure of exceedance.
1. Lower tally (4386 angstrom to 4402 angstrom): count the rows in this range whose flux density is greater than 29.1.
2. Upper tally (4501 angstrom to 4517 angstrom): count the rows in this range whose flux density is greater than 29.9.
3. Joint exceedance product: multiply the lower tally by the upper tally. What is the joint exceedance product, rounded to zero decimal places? 32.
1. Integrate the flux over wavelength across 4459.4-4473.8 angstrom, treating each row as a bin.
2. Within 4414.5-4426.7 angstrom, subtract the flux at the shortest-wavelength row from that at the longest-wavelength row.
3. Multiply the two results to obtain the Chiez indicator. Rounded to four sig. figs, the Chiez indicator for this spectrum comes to 1433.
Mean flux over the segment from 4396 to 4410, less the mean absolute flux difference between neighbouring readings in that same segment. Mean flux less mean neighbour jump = 24.3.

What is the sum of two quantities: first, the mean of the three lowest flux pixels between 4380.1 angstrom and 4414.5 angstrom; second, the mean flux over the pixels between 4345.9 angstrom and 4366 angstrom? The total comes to 50.1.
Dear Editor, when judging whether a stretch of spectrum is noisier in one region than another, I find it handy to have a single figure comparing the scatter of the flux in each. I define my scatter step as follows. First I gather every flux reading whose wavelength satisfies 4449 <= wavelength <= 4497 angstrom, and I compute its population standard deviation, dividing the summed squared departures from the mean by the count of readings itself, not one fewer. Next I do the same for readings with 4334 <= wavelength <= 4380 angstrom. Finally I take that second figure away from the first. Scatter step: -1.0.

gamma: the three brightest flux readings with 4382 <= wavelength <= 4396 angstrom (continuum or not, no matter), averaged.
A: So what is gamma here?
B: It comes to 29.54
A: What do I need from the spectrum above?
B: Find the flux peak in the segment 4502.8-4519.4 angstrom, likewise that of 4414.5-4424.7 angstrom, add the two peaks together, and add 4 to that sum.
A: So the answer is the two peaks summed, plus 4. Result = 76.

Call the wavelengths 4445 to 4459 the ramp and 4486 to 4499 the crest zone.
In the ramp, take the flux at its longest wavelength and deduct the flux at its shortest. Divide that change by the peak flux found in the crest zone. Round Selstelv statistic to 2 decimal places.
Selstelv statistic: -0.19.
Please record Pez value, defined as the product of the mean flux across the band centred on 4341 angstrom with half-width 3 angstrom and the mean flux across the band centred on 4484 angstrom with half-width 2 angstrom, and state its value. 916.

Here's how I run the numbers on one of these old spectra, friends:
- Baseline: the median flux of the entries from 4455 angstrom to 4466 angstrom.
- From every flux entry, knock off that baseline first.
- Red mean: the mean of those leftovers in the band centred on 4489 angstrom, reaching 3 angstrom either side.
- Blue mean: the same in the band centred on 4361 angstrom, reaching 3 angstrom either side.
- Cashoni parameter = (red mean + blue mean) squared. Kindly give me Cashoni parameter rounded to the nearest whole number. 16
